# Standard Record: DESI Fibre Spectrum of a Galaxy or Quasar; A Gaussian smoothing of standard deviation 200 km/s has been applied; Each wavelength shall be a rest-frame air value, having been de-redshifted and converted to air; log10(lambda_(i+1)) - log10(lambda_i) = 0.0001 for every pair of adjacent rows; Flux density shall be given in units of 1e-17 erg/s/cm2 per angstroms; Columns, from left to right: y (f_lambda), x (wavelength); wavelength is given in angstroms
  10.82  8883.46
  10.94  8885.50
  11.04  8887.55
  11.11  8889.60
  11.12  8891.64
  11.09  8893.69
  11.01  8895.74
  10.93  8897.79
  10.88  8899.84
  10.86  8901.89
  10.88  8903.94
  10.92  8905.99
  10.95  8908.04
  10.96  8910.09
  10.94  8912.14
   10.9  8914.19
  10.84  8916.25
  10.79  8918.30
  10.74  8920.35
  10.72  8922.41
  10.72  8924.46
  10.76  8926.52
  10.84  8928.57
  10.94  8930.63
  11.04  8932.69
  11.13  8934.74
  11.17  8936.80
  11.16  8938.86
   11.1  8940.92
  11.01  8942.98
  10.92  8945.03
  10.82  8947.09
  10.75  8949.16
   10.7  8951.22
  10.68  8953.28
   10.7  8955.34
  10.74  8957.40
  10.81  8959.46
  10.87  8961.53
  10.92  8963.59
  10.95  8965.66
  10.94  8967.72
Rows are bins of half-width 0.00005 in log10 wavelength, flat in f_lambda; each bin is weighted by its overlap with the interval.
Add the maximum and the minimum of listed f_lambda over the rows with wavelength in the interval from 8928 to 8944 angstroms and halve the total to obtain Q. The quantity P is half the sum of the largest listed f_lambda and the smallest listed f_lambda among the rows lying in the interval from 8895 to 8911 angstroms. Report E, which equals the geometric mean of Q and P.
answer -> 10.97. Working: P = 10.9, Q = 11.0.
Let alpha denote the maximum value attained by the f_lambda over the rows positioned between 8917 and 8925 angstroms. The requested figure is 10.79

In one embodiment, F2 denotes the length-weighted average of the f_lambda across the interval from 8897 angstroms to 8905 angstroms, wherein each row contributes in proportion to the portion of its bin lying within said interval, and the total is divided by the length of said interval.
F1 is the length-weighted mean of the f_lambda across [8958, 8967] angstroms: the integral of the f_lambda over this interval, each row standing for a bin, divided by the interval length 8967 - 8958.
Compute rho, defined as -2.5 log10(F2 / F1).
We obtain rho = 0.000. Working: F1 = 10.9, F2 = 10.9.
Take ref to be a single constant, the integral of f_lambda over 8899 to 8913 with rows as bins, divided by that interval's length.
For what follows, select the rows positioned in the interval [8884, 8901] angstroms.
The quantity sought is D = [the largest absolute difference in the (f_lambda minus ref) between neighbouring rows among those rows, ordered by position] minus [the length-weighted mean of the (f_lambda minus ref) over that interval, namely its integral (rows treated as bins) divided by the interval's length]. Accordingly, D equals 0.01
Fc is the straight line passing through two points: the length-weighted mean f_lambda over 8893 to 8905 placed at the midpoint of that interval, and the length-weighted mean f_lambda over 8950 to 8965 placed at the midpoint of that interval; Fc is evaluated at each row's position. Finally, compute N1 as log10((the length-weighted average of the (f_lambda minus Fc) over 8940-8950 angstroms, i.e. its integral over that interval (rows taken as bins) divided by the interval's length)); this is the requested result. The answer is -1.0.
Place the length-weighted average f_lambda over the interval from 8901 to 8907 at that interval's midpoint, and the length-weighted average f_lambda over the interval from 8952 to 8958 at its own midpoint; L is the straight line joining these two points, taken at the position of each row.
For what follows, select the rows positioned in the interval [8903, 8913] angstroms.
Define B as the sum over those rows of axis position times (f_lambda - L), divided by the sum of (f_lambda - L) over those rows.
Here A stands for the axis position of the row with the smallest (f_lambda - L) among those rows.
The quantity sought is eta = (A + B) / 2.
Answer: 8906.8 angstroms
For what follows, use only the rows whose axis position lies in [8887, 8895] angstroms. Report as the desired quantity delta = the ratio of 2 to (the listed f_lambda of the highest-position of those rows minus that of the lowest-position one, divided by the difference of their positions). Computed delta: 246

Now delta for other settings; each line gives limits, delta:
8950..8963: 121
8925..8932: 46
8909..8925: -120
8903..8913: 273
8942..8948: -43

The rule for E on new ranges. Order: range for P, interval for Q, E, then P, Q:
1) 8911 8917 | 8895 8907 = 10.91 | 10.9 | 10.9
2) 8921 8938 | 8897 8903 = 10.92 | 10.9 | 10.9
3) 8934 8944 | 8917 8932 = 10.96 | 11.1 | 10.8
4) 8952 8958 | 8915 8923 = 10.74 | 10.7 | 10.8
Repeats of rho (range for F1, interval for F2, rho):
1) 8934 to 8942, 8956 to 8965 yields 0.030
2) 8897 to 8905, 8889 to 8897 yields -0.019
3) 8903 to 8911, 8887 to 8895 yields -0.016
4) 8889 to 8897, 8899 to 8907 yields 0.019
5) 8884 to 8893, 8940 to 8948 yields 0.007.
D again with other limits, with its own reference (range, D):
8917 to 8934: 0.19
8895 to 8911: 0.07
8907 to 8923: 0.12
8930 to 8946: -0.05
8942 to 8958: 0.23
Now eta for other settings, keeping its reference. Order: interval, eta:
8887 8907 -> 8896.8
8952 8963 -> 8957.5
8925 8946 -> 8932.3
